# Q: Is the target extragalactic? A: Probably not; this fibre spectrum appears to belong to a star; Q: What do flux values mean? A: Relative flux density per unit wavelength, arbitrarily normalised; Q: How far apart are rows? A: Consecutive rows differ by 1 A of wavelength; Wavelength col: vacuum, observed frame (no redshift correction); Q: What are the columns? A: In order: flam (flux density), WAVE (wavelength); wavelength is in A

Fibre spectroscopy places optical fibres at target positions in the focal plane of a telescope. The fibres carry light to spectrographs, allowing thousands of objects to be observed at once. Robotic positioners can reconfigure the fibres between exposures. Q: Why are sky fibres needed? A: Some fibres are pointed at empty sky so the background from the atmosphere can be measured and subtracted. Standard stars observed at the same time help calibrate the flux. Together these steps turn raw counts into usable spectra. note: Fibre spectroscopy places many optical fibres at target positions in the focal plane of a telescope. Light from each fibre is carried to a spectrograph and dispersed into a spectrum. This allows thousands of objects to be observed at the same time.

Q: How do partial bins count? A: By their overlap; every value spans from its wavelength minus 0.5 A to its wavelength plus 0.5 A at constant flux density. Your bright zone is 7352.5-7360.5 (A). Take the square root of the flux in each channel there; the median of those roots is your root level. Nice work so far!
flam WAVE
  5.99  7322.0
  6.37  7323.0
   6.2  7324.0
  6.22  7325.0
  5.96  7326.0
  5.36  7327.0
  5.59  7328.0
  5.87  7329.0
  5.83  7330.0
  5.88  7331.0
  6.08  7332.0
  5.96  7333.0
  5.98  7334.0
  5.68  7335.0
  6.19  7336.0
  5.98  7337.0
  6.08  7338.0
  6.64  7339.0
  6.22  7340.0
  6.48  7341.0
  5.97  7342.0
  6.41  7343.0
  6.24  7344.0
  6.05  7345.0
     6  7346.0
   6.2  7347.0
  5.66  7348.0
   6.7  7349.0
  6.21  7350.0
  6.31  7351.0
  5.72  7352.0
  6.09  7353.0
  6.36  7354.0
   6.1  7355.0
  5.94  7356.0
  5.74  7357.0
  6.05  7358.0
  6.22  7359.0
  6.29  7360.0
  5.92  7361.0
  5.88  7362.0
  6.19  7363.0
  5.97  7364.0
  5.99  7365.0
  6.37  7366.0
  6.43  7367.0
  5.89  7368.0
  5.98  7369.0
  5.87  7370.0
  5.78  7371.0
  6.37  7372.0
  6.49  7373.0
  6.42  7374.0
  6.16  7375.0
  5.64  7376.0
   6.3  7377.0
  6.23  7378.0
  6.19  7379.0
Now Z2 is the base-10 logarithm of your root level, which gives 0.392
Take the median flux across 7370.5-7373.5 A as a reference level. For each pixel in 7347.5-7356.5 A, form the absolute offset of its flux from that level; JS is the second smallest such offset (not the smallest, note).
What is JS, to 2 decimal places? 0.06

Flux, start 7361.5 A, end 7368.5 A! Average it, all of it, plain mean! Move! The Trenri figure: 6.10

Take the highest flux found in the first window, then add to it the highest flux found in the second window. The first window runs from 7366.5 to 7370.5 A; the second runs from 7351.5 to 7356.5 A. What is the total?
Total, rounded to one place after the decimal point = 12.8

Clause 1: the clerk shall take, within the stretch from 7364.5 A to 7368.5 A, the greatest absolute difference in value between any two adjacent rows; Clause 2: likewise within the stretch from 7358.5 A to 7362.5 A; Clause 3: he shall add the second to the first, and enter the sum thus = 0.9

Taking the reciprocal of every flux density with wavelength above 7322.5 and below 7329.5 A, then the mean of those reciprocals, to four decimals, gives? 0.1689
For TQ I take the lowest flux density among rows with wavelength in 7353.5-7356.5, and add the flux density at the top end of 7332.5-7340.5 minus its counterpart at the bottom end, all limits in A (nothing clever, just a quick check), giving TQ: 6.20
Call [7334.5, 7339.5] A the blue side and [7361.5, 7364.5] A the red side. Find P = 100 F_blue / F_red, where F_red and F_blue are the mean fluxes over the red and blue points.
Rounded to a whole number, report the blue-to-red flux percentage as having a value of 102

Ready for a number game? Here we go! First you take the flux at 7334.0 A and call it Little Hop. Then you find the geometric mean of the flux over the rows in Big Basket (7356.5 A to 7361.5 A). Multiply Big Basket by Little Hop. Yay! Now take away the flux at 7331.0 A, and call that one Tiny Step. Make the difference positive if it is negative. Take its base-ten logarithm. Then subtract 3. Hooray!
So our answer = -1.52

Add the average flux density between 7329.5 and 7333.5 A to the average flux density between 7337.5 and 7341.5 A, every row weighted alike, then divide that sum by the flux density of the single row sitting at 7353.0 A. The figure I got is 2.02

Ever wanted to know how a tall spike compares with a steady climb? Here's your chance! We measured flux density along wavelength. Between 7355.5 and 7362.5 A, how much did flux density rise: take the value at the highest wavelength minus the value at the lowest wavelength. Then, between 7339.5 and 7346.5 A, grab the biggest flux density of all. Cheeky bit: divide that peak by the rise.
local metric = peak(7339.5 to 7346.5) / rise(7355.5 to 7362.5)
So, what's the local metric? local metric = -108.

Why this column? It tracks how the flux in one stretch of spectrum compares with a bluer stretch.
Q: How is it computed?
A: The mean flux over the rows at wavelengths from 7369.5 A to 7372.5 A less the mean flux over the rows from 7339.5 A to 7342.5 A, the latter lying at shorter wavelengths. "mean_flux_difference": -0.2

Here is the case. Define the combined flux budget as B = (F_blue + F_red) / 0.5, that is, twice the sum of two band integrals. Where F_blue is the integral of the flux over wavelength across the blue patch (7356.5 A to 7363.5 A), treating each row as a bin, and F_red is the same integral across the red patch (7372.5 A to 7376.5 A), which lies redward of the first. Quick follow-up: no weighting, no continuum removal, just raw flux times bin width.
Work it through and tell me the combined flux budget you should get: 134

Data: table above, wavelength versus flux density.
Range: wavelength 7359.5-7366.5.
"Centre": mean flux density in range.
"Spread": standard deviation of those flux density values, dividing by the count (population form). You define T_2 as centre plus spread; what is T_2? 6.27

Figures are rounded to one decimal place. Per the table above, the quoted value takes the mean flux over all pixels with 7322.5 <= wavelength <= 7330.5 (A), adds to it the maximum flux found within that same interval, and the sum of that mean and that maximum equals 12.3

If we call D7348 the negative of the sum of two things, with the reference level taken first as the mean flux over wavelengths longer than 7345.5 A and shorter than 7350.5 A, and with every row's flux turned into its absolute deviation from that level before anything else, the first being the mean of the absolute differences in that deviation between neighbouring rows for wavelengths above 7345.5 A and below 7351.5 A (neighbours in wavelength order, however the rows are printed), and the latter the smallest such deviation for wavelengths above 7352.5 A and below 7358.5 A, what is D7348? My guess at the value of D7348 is -0.29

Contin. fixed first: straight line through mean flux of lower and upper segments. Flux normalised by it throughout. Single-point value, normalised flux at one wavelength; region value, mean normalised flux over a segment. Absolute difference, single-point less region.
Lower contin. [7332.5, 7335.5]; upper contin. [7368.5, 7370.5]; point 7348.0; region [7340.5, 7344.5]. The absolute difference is 0.106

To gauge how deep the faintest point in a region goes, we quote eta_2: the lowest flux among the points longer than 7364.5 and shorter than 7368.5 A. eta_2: 5.89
